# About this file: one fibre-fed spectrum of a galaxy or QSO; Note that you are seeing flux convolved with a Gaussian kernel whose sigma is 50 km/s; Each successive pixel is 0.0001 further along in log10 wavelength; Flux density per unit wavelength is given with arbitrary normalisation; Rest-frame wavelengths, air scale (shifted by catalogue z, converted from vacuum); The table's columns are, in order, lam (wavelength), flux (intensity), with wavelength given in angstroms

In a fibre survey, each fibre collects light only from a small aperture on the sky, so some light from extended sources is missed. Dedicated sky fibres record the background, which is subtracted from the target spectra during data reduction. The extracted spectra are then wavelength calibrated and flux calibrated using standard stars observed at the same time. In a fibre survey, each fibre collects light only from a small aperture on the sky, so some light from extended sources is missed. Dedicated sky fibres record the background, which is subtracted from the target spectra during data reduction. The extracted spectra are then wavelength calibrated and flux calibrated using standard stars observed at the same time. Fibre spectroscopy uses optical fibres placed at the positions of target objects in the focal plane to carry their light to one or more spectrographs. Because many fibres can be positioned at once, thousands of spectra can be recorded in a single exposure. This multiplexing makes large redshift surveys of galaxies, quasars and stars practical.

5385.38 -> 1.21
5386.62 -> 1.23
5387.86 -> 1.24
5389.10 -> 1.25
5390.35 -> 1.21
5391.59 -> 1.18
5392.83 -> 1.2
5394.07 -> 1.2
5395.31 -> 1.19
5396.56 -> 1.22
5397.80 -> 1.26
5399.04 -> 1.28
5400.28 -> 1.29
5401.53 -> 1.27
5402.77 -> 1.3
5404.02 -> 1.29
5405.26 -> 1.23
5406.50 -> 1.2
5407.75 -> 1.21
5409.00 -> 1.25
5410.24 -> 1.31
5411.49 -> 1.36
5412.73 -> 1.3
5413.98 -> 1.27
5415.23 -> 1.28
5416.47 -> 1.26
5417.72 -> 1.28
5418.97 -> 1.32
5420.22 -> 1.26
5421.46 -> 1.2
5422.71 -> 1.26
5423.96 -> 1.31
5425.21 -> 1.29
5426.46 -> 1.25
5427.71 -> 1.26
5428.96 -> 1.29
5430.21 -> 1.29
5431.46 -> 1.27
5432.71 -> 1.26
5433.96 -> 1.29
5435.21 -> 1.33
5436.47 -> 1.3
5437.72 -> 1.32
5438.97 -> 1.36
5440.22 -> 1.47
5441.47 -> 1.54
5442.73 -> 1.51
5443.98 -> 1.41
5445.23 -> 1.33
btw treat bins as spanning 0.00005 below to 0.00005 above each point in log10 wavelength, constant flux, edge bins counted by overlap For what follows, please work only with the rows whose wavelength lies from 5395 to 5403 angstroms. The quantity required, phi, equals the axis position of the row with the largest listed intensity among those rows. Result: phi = 5402.77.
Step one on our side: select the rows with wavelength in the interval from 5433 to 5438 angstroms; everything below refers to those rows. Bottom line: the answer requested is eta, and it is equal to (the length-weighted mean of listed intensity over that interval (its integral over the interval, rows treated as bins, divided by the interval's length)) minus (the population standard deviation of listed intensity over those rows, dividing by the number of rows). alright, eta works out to 1.29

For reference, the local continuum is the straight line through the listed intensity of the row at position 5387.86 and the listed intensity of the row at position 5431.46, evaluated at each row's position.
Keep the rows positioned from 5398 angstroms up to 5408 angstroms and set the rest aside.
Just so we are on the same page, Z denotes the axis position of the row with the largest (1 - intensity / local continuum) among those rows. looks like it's 5406.50 angstroms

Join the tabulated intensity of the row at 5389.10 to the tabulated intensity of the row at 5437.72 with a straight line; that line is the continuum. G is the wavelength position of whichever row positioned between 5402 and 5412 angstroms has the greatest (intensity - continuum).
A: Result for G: 5411.49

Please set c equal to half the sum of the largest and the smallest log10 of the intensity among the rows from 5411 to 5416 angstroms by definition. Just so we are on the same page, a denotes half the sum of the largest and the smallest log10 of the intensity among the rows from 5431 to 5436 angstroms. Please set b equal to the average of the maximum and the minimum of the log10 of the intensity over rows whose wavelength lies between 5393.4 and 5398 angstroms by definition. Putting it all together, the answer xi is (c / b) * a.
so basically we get 0.15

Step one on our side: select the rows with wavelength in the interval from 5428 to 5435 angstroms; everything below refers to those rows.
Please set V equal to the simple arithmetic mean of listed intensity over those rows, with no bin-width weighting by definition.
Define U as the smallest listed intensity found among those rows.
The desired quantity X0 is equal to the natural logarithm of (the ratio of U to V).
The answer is -0.016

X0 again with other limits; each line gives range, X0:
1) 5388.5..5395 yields -0.023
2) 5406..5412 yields -0.054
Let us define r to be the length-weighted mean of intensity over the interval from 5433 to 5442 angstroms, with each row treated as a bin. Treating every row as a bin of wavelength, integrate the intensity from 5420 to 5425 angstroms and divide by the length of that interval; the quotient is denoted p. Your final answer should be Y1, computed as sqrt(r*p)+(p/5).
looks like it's 1.57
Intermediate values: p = 1.26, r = 1.37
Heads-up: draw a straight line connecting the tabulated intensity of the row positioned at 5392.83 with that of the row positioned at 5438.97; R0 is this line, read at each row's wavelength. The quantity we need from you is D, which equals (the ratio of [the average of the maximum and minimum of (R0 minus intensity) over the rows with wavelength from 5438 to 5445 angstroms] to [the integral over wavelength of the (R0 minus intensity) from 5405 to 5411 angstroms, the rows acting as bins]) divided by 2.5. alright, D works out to -0.6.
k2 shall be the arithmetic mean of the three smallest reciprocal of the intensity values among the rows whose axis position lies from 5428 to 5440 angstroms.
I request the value 0.748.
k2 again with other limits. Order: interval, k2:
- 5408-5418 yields 0.756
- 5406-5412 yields 0.766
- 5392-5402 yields 0.781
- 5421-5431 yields 0.771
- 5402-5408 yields 0.786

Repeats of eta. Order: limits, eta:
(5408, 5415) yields 1.25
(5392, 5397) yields 1.19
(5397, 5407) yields 1.23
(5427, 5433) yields 1.26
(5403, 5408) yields 1.20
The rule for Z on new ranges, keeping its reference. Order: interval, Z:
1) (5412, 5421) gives 5420.22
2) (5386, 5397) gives 5391.59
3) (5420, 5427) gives 5421.46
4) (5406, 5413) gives 5406.50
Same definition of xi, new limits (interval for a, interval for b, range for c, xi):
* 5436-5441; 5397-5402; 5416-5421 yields 0.15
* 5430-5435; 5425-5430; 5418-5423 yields 0.10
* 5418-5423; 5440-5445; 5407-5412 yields 0.06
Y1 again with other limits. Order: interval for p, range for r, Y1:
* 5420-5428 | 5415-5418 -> 1.52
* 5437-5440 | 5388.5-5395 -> 1.55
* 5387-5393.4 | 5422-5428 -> 1.49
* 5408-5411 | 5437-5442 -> 1.60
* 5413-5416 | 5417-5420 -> 1.54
